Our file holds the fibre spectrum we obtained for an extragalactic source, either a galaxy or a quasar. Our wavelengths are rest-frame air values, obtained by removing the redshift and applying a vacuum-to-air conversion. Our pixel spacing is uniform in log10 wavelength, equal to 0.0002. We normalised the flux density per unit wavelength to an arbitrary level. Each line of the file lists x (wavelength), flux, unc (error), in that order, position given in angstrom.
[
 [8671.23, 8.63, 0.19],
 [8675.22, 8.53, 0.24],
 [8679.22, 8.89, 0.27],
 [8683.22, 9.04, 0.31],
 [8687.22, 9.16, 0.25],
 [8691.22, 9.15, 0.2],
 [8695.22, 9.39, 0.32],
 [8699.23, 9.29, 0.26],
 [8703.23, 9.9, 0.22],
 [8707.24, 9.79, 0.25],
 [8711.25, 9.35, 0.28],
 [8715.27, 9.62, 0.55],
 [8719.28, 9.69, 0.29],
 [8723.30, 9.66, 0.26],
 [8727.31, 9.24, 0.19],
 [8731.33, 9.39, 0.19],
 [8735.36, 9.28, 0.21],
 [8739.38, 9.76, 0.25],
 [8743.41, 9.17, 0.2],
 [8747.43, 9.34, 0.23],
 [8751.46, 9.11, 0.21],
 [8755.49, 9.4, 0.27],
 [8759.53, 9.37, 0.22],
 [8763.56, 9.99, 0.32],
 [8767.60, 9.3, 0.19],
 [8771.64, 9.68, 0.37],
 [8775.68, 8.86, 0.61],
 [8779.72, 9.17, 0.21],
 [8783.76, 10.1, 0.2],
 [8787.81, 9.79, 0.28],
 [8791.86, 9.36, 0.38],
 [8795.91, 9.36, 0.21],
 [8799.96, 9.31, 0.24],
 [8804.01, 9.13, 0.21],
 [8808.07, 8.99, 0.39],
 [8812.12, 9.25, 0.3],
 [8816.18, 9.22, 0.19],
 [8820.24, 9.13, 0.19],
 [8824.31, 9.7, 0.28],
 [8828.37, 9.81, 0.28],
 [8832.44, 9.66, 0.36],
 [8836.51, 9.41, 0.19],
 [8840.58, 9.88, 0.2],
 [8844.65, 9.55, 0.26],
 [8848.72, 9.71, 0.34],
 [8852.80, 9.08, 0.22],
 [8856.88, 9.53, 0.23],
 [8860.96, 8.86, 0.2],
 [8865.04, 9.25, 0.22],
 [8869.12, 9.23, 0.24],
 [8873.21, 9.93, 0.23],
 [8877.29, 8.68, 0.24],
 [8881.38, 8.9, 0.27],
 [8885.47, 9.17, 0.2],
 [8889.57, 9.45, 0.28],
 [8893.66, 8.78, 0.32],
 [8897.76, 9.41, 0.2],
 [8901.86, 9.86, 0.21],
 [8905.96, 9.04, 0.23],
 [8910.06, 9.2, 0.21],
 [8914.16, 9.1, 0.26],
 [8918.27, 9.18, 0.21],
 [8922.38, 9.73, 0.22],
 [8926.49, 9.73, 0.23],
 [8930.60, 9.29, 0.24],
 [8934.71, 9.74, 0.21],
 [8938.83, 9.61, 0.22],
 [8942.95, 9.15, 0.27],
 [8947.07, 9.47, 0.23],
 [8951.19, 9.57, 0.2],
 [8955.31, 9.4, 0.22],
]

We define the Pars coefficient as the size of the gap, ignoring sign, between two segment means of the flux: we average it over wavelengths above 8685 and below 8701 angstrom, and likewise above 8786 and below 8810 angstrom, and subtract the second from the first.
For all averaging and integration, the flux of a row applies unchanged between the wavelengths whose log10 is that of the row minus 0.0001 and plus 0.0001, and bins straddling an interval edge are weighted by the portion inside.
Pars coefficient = 0.076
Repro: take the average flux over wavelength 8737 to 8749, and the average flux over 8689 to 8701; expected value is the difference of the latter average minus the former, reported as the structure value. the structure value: -0.15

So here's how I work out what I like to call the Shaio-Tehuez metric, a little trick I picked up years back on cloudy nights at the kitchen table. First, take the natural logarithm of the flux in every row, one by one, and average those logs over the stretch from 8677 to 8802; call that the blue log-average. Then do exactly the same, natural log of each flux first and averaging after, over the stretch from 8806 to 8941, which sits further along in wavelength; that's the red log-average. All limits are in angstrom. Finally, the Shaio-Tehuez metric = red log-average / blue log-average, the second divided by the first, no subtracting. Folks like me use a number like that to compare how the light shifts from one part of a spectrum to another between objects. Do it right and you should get 0.998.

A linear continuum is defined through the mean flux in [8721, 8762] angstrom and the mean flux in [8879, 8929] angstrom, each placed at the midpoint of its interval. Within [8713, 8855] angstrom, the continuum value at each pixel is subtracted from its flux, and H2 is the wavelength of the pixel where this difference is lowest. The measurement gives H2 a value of 8775.68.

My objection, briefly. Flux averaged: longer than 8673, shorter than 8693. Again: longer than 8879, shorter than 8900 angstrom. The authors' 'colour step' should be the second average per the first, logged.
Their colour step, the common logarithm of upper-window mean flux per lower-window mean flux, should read 0.009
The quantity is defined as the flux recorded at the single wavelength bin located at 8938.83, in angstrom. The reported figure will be 9.61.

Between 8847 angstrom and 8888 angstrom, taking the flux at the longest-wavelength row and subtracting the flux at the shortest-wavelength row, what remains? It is -0.5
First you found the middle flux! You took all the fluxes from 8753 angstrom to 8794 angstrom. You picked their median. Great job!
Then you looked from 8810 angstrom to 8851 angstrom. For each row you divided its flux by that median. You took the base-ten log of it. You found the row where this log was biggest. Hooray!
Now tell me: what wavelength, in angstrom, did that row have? 8840.58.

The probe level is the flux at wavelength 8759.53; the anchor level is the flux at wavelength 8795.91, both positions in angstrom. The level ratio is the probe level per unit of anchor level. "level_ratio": 1.00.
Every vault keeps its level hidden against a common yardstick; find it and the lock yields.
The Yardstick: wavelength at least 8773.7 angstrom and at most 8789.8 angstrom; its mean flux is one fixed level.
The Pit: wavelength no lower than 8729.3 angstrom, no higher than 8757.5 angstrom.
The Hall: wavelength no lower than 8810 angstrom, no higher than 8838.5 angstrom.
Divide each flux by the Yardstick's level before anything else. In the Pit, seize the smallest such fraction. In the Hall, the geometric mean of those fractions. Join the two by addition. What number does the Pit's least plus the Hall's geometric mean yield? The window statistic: 1.96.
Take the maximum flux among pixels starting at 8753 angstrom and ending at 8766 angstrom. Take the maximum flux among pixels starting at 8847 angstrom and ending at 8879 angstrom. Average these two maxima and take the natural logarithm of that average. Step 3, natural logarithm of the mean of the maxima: 2.30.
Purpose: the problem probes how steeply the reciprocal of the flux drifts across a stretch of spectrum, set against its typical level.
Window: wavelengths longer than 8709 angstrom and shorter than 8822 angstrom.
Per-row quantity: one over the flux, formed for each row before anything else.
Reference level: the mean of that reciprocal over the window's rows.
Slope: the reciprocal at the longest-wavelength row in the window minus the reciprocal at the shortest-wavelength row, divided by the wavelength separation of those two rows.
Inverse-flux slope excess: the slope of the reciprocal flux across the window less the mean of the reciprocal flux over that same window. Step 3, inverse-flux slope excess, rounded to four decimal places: -0.1065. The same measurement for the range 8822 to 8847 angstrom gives -0.1034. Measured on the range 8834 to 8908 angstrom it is -0.1074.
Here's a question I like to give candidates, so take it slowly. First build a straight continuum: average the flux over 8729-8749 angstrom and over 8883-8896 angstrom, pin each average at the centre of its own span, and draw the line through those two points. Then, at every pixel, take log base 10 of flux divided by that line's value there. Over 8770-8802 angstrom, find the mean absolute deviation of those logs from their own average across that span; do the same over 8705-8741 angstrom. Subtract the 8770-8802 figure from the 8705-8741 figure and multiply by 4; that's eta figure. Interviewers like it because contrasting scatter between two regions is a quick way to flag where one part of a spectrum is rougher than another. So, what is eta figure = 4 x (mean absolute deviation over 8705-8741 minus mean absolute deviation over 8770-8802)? -0.020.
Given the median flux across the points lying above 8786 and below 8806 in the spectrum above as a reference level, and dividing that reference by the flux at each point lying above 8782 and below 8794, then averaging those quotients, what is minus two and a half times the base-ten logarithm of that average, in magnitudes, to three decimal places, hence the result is 0.043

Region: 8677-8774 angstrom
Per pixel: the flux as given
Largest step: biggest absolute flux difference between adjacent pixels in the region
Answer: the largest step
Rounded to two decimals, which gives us 0.69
